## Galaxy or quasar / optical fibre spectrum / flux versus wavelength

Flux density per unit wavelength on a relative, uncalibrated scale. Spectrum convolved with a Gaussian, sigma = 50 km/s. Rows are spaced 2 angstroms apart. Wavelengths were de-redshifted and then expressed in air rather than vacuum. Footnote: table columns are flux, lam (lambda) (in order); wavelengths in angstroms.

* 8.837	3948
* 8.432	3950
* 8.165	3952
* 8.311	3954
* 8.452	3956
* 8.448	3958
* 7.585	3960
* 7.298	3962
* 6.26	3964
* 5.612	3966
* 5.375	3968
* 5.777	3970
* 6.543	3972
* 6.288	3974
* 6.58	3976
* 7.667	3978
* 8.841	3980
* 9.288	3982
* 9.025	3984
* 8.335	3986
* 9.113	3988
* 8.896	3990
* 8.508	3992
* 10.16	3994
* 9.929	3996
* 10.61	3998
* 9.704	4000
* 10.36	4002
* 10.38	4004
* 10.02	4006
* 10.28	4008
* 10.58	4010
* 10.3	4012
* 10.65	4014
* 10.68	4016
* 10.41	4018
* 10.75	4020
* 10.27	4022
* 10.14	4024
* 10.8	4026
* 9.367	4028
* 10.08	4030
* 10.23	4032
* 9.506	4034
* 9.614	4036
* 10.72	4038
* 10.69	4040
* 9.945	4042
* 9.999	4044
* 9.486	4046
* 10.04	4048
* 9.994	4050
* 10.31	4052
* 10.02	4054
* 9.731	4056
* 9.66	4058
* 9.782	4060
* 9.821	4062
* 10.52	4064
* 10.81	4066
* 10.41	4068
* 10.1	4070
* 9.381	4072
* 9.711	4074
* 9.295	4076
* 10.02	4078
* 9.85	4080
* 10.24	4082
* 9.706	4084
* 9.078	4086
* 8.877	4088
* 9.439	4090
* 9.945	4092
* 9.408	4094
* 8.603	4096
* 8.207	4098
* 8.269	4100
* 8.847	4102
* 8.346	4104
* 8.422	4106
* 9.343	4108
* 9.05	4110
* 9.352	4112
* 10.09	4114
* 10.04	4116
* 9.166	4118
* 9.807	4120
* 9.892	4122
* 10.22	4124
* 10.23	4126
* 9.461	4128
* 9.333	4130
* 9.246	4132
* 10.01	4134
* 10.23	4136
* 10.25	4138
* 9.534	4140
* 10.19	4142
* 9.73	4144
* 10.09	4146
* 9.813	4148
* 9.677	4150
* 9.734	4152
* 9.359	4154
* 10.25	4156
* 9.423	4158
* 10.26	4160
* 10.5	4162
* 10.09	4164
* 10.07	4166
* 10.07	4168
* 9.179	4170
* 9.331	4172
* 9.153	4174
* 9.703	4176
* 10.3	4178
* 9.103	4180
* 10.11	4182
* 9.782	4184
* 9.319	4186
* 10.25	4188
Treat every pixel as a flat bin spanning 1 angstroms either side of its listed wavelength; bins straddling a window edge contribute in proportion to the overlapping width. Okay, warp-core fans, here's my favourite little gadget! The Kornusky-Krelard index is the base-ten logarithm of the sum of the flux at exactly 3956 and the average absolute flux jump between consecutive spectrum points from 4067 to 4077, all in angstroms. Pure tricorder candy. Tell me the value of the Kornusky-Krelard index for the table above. 0.949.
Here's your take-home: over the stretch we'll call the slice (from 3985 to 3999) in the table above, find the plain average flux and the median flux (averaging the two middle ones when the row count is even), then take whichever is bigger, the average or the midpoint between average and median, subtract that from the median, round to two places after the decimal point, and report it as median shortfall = -0.25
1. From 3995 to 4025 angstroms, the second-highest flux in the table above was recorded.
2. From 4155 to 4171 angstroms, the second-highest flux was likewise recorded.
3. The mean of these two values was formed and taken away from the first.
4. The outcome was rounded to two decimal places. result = 0.21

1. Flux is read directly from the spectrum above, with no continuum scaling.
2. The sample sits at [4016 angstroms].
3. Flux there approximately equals 10.68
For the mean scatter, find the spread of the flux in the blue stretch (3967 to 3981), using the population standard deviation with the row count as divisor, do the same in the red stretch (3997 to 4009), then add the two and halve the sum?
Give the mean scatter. 0.69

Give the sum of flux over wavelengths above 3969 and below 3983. 51.0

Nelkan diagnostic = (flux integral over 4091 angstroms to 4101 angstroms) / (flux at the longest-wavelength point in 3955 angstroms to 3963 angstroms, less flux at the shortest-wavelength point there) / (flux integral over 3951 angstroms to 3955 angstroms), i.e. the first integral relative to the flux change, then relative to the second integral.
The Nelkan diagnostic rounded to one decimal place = -2.3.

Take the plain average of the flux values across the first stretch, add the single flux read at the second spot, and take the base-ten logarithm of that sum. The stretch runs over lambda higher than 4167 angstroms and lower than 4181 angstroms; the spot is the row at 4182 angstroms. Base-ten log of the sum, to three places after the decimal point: 1.294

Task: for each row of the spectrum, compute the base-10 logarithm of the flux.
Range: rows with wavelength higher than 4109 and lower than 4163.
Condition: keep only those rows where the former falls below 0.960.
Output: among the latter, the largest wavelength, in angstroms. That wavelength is 4110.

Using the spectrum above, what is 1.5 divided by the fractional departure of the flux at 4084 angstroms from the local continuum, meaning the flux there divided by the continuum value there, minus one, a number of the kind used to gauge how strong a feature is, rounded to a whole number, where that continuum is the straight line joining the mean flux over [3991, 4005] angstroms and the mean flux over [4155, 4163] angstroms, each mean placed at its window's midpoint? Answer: -46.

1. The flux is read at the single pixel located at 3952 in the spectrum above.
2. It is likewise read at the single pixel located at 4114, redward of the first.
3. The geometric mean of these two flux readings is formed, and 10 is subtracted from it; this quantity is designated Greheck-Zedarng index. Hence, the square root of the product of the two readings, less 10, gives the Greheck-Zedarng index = -0.92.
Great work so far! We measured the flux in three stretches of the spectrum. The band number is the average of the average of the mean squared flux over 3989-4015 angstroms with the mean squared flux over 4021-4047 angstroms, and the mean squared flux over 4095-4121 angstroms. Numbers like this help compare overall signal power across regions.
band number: 91.7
